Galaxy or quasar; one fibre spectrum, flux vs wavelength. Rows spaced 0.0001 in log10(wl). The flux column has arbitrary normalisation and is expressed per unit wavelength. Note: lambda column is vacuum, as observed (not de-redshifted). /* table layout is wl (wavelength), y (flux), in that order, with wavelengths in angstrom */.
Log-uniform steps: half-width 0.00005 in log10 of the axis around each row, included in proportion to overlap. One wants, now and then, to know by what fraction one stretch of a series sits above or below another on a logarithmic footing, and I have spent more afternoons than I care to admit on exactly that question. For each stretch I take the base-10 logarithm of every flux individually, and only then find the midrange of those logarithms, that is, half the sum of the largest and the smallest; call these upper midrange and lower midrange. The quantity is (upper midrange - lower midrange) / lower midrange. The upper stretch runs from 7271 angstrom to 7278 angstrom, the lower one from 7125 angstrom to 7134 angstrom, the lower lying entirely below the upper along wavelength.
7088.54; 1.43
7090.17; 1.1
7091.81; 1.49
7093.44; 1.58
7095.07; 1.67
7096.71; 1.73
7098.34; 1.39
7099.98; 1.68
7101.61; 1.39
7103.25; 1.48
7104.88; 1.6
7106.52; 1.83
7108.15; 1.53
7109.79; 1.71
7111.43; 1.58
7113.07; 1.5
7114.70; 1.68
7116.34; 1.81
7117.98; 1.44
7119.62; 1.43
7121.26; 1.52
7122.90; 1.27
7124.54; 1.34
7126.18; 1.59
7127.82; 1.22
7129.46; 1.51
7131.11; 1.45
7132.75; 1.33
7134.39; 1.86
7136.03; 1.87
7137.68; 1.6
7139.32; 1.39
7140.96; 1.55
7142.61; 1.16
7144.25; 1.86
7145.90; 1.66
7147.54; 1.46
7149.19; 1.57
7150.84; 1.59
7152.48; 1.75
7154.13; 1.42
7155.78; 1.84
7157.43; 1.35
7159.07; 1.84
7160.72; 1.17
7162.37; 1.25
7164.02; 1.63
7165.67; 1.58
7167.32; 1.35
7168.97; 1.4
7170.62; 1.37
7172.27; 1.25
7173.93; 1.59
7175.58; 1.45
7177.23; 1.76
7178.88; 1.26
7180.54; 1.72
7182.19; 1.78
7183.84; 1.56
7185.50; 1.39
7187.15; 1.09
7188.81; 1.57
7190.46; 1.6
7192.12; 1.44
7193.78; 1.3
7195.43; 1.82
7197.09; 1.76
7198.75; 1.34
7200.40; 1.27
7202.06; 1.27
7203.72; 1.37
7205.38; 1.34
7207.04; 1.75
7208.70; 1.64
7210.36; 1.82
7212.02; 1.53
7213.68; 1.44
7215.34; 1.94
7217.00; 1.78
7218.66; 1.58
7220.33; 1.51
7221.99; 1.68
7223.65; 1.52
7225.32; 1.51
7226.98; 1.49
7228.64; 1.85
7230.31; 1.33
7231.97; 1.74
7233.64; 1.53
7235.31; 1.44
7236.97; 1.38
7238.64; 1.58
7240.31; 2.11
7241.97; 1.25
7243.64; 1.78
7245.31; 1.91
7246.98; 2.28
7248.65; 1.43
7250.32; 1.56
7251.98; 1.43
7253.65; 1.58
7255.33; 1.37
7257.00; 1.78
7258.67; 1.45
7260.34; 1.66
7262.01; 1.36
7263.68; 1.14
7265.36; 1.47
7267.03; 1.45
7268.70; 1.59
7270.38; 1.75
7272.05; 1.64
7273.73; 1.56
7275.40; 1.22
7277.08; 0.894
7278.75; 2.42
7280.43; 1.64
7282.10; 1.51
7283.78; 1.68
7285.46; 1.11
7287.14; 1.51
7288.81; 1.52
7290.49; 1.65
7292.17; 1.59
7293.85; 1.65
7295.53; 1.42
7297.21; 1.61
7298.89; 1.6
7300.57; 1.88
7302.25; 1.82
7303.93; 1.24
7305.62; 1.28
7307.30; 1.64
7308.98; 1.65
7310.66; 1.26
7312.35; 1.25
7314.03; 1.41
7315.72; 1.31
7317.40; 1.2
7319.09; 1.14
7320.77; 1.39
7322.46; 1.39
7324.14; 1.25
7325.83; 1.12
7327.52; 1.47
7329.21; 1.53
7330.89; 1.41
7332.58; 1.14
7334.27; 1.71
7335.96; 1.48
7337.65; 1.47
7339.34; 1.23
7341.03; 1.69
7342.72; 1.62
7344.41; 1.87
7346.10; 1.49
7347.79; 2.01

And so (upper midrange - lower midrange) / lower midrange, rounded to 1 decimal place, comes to -0.4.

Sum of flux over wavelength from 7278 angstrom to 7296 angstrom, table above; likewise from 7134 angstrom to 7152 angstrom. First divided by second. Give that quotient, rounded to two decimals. 1.01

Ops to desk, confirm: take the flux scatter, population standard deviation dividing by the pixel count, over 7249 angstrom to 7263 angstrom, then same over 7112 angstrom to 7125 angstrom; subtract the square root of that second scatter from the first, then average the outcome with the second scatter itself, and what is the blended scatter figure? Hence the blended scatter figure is -0.051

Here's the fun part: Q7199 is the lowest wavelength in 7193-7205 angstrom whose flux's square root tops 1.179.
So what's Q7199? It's 7195.43 angstrom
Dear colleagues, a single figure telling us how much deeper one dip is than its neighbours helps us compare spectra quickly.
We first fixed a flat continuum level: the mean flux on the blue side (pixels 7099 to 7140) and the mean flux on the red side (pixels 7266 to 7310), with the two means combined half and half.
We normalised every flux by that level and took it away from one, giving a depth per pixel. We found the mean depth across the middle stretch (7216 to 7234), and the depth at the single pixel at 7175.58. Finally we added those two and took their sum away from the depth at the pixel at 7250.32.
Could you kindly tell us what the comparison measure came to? 0.0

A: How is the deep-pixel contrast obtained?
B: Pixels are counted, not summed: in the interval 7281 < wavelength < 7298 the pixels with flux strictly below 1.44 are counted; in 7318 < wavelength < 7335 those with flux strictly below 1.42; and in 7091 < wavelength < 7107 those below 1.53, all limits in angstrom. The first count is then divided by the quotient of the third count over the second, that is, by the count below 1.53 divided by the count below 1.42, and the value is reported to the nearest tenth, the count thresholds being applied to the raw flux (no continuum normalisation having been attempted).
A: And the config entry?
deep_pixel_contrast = 3.5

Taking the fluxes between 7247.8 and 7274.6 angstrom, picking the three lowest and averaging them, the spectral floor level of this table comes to 1.29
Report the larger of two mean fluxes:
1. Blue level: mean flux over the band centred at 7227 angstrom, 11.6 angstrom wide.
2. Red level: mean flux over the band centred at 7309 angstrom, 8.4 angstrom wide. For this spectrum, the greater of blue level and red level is 1.59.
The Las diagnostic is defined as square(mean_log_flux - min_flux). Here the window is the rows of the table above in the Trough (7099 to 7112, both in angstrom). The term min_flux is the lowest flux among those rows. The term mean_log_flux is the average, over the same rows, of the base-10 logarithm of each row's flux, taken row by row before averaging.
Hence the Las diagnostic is 1.41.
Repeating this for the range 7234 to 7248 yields 1.05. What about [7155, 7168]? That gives 1.00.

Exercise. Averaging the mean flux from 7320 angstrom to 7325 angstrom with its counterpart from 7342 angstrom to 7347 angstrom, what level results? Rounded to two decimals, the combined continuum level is 1.50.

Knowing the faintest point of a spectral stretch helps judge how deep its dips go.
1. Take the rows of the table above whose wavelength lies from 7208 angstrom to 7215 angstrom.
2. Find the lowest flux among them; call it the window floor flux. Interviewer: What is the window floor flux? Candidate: 1.44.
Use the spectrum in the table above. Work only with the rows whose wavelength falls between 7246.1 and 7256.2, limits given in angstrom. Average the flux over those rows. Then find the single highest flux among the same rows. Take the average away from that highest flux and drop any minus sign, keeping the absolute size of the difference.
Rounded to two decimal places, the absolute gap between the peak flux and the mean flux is 0.67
